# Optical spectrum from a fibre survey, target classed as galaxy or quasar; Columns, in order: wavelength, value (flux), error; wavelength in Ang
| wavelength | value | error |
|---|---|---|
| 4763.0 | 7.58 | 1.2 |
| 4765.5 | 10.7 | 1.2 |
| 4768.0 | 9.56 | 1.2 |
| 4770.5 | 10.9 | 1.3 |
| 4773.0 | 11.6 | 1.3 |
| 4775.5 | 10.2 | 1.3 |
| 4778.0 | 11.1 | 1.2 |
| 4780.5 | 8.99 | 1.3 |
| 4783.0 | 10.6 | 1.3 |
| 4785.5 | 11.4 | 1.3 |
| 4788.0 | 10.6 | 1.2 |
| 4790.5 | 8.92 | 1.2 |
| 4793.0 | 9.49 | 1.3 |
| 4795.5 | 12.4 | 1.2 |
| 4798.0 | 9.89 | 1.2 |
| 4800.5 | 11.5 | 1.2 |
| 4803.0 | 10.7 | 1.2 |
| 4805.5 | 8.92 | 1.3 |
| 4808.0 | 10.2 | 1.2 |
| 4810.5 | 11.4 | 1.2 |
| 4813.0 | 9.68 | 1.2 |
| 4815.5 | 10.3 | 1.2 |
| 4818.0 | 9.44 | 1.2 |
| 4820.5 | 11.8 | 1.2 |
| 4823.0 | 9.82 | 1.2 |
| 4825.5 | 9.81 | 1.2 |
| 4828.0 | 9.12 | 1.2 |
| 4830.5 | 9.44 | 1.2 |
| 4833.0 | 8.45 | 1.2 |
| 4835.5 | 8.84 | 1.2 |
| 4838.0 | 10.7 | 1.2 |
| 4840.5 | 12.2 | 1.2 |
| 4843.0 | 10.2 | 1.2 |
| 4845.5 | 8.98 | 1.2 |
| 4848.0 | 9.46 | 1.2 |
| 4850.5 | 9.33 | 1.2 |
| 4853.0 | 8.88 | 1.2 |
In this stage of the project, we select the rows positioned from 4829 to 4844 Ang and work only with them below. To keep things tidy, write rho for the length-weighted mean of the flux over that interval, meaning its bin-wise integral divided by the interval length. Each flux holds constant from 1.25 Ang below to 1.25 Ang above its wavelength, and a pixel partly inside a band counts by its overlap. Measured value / 10.0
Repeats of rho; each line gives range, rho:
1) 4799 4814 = 10.4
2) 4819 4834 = 9.8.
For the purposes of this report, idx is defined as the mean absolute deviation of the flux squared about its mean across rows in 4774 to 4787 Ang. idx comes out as 14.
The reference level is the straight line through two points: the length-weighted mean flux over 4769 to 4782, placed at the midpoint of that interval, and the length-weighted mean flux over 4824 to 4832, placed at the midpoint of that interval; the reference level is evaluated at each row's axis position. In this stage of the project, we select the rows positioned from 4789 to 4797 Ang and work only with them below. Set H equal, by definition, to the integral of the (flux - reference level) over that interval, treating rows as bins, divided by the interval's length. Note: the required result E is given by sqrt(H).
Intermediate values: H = 0.10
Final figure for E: 0.31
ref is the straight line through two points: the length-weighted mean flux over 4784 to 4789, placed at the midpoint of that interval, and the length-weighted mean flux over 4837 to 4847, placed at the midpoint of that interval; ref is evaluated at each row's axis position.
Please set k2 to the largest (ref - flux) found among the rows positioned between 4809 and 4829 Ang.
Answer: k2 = 1.5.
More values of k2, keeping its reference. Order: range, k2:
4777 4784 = 2.1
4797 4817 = 1.9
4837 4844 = 0.3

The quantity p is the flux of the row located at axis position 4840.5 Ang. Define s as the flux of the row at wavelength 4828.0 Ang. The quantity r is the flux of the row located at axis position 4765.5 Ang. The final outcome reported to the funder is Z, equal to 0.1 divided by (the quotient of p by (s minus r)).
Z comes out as -0.013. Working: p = 12.2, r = 10.7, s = 9.12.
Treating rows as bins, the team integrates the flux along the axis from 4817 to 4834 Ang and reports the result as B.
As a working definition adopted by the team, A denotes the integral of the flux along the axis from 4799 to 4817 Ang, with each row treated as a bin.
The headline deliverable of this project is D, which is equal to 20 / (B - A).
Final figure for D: -0.9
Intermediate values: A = 187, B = 165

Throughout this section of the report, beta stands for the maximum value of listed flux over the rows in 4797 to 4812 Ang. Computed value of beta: 11.5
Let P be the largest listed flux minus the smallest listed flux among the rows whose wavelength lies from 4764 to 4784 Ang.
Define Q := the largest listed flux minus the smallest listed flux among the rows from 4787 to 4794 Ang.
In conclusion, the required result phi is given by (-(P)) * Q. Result -4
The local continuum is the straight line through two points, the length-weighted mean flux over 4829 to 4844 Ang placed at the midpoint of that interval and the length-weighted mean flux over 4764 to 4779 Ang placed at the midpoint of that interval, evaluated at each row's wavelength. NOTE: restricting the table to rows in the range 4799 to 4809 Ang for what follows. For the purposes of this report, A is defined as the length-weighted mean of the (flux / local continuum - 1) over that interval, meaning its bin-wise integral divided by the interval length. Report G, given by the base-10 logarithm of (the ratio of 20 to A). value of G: 3.8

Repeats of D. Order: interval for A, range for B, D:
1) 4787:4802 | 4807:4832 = 0.2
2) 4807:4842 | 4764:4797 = -2.7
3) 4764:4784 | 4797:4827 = 0.2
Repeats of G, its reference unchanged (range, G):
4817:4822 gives 2.6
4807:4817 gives 3.1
